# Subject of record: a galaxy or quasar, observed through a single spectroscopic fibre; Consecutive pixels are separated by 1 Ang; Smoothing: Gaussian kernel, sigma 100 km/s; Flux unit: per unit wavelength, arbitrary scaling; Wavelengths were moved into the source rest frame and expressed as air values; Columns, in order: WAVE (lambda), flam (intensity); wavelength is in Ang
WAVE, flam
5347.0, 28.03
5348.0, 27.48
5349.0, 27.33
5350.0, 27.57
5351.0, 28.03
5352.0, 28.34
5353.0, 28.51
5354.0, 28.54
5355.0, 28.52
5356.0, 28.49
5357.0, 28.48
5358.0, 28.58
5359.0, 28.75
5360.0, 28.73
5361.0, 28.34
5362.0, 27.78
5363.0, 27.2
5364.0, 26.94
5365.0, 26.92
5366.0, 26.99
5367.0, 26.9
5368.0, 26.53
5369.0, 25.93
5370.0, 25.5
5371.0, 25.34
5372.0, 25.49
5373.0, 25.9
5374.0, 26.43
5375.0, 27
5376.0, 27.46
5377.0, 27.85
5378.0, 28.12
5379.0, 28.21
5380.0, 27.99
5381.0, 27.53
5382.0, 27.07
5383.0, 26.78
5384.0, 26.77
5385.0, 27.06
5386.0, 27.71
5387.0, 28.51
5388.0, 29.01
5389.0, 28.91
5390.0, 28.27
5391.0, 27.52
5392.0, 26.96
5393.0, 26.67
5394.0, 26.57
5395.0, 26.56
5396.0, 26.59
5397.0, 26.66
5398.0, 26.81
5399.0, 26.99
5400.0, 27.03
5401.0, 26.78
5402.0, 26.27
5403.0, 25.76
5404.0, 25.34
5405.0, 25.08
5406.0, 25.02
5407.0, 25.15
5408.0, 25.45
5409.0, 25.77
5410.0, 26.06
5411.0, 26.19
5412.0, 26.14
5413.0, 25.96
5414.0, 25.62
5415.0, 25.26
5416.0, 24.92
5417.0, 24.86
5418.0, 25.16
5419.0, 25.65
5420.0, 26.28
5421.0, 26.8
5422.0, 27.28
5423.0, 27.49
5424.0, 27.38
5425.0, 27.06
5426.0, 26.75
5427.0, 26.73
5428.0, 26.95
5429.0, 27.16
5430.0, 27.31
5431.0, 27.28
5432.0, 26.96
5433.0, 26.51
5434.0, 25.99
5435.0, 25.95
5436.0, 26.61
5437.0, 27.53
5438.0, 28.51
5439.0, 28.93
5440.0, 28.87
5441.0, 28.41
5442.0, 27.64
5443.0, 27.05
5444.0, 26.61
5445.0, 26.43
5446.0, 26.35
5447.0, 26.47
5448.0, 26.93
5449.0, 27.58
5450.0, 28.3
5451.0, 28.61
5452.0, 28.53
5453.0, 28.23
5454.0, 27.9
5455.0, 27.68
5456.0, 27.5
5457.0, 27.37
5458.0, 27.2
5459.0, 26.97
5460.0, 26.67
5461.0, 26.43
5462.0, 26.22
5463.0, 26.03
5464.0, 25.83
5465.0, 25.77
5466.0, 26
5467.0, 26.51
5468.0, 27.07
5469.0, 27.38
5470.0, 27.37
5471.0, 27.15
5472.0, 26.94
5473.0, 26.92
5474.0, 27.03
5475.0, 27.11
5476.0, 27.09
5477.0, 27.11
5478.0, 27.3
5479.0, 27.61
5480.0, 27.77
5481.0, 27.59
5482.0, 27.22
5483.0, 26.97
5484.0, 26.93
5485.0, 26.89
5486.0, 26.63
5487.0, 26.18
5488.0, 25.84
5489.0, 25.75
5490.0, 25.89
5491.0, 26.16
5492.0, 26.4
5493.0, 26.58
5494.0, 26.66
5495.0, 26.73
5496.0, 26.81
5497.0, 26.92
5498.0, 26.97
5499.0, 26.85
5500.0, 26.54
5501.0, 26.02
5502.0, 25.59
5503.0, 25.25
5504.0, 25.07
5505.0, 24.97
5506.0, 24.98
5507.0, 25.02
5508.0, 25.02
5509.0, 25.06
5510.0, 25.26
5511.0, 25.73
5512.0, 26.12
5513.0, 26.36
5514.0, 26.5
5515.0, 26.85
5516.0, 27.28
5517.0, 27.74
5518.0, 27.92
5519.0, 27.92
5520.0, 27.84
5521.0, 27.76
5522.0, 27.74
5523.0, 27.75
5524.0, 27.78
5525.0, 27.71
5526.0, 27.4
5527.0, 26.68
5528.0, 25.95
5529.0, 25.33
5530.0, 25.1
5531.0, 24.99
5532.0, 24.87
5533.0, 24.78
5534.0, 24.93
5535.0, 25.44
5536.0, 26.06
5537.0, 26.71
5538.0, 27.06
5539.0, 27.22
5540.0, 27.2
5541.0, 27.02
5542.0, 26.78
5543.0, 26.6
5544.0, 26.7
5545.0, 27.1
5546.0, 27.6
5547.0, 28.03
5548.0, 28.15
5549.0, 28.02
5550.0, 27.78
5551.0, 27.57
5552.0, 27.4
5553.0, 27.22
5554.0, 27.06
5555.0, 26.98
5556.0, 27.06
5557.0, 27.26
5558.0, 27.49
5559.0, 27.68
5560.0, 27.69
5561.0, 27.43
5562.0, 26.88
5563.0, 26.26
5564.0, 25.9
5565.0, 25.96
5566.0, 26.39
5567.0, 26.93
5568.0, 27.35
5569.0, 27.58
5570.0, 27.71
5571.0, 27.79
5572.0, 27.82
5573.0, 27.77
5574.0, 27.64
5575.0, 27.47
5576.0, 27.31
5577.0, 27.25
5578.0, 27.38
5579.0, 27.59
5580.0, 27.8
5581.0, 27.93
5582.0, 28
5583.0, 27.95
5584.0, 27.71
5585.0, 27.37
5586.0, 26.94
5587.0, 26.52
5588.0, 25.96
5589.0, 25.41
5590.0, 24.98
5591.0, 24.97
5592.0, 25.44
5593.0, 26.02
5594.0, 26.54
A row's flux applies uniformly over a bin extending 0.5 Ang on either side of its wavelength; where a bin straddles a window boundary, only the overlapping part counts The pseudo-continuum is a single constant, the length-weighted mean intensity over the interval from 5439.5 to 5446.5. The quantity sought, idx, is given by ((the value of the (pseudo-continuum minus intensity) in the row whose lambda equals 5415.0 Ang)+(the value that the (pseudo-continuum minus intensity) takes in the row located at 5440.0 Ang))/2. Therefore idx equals 0.3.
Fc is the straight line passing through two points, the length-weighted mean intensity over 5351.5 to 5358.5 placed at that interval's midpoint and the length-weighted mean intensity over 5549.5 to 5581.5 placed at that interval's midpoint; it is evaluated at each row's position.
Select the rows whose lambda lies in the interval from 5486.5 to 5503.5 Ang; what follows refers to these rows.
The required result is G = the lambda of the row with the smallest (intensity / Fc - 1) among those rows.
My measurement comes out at 5503.0 Ang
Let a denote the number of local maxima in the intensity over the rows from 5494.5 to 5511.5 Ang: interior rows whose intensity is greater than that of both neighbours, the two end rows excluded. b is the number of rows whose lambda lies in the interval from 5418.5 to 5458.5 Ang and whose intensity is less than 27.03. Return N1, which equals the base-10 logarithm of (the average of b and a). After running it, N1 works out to 0.9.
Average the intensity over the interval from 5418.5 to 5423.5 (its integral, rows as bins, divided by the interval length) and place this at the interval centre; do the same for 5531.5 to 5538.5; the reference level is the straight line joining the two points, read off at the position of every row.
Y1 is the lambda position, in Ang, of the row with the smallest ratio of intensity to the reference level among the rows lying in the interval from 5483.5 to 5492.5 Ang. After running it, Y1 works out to 5489.0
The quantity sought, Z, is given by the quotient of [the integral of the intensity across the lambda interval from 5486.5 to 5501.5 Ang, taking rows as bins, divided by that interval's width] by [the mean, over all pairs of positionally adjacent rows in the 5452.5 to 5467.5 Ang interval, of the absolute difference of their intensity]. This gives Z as 116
